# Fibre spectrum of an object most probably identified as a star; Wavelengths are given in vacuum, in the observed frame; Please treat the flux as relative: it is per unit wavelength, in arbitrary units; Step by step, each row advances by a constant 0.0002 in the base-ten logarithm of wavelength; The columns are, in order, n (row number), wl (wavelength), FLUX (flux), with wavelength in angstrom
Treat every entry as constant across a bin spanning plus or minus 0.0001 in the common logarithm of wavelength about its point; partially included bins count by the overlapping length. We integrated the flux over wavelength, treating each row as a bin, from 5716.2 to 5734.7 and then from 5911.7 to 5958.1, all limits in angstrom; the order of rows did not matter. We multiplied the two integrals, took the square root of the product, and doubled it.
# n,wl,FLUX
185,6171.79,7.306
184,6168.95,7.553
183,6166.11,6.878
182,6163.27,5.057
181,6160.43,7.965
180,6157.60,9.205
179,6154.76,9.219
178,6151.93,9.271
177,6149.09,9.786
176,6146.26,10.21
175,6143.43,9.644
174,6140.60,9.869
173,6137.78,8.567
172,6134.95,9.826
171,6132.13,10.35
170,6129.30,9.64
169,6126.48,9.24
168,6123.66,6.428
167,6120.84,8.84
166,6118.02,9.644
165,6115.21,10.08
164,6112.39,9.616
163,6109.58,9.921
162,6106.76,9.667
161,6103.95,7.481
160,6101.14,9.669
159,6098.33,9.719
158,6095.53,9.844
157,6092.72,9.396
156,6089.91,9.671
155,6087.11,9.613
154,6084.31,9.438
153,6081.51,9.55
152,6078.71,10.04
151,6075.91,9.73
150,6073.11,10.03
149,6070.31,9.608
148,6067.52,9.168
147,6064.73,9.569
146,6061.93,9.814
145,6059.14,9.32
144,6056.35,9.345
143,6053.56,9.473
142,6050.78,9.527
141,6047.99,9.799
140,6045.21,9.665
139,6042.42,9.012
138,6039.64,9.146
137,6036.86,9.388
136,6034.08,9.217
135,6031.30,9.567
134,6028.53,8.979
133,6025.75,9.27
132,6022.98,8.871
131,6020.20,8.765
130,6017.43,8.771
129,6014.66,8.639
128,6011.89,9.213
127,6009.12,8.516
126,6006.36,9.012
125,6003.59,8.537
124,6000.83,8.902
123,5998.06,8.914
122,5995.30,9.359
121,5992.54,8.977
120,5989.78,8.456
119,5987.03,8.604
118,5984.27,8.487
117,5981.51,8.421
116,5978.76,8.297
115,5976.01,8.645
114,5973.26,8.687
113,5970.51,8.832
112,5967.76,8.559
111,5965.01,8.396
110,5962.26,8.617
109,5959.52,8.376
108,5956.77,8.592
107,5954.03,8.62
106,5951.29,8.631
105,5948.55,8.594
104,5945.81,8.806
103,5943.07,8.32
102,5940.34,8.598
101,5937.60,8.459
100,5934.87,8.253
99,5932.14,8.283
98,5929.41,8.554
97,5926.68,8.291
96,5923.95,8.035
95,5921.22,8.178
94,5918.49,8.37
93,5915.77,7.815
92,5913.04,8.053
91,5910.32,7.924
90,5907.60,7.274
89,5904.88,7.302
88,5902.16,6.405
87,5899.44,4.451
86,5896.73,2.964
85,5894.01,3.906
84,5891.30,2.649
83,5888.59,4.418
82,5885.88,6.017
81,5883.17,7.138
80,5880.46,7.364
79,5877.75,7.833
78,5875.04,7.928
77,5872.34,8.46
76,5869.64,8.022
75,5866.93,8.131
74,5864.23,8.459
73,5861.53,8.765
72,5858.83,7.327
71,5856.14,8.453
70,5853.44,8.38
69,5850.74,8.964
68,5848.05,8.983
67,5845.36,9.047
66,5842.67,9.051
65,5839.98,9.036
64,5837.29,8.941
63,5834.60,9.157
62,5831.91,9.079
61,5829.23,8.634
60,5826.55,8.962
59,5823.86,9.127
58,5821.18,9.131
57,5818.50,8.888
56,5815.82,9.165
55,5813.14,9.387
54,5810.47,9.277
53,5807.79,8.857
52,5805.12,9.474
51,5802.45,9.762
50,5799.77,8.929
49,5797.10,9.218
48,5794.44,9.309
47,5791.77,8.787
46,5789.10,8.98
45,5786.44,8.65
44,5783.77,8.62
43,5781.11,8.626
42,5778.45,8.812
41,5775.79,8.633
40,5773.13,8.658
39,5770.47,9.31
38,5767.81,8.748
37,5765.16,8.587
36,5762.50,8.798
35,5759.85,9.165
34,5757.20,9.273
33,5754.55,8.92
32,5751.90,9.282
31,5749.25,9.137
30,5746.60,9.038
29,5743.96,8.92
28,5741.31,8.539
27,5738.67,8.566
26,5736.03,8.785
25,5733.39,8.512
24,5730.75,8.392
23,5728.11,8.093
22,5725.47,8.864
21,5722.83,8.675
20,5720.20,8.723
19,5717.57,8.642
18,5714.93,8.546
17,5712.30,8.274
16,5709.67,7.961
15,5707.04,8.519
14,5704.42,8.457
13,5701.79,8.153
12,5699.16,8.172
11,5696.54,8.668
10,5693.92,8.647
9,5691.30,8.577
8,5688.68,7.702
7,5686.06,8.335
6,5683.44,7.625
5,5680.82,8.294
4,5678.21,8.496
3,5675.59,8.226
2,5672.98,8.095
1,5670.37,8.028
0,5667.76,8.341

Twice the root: 496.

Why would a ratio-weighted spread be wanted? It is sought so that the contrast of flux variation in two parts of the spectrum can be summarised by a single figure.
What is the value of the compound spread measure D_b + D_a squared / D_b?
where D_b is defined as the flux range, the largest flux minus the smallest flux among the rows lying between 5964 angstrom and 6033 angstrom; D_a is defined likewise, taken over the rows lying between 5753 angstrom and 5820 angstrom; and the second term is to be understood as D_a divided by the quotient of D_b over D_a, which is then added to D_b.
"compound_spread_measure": 2.4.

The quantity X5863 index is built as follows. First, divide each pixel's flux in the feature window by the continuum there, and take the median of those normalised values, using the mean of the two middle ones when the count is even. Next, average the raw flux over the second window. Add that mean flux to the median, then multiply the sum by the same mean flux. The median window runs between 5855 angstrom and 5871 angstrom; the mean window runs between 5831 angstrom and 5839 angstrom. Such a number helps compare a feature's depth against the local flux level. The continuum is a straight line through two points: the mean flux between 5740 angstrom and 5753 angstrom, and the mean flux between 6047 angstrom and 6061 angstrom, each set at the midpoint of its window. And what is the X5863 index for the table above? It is 90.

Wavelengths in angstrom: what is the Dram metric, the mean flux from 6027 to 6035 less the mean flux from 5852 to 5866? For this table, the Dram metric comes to 1.0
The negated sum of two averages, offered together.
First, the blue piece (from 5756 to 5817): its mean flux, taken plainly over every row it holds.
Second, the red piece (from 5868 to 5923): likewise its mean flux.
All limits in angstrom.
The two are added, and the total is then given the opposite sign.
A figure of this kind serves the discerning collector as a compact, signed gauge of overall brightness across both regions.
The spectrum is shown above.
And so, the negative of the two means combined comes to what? -15.6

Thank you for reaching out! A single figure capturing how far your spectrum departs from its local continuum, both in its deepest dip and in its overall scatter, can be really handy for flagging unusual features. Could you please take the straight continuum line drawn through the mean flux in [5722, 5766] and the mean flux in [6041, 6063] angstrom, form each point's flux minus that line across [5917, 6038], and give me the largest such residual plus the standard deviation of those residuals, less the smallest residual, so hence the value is 1.58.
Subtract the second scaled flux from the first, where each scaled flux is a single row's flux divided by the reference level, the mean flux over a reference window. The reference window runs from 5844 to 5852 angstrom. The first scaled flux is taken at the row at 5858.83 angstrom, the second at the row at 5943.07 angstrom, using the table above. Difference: -0.11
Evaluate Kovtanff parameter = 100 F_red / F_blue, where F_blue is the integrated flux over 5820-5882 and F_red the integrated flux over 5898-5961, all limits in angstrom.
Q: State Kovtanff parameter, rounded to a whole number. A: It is 95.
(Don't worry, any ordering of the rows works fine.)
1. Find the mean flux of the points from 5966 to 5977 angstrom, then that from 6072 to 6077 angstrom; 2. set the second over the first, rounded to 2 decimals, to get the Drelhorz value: 1.14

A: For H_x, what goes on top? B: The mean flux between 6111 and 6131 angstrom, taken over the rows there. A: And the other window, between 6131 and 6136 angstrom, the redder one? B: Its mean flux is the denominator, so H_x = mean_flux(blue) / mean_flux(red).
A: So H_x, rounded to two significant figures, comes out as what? 0.90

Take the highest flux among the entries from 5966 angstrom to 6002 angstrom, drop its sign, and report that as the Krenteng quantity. 9.4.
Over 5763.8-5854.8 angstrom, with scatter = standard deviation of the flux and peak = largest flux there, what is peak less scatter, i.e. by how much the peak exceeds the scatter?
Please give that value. 9.47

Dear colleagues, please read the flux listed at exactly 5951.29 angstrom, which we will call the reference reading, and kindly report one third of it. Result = 2.88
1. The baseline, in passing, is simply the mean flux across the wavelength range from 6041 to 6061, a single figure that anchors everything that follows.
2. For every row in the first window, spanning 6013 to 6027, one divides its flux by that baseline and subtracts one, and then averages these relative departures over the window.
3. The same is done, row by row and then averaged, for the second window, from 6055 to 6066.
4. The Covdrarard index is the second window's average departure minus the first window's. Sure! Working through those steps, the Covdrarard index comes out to 0.07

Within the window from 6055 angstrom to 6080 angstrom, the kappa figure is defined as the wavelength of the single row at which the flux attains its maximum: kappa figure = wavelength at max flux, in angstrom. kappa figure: 6078.71 angstrom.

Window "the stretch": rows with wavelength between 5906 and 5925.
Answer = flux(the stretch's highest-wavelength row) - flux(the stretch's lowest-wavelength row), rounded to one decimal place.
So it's 0.8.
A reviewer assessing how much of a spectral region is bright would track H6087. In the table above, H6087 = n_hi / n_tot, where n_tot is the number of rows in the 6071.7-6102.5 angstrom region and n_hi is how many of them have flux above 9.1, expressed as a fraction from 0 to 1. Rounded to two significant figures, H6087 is 1.0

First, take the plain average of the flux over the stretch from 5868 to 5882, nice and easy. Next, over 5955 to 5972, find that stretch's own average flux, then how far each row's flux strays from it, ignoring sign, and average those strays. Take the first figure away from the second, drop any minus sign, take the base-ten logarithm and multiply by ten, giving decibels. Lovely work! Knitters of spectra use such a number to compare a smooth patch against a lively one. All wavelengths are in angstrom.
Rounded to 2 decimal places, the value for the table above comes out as 8.92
